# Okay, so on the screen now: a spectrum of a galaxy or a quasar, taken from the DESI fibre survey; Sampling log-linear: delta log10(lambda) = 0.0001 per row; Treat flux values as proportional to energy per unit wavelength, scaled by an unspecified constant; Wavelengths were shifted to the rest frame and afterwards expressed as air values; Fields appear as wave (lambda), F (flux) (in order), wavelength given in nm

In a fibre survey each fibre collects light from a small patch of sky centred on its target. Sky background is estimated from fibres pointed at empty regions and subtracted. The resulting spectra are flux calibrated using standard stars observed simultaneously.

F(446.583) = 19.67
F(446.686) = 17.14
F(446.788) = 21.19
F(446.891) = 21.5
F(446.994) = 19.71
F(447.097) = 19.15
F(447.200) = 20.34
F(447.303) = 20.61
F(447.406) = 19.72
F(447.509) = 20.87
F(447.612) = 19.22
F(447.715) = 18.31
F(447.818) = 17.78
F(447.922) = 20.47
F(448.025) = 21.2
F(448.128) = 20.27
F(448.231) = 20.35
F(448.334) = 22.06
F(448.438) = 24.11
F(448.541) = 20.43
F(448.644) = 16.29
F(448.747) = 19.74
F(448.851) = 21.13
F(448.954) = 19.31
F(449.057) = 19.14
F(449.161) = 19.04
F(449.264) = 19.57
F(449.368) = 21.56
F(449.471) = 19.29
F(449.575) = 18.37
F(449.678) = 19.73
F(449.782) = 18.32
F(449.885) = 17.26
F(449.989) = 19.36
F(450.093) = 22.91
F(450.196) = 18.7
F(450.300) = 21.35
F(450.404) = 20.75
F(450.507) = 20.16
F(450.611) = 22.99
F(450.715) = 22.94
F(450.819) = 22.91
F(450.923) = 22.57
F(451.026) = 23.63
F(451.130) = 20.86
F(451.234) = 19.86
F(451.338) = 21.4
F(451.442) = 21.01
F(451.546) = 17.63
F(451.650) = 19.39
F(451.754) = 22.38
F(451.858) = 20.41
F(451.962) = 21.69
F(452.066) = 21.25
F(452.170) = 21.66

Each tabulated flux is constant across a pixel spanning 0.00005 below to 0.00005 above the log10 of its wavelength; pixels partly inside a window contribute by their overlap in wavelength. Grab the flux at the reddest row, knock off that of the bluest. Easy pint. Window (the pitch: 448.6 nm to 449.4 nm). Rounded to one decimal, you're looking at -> 5.3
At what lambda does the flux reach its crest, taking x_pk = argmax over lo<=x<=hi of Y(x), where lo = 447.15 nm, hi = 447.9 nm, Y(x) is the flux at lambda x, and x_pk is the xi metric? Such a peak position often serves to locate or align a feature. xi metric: 447.509 nm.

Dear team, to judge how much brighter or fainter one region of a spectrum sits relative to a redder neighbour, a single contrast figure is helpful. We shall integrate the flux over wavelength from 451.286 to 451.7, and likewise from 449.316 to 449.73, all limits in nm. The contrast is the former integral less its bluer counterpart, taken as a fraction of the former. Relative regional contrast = 0.01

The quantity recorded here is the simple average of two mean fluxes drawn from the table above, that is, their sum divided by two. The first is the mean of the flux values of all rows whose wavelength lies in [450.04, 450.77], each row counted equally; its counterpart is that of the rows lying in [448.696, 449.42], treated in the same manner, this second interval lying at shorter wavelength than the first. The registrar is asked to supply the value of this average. 20.7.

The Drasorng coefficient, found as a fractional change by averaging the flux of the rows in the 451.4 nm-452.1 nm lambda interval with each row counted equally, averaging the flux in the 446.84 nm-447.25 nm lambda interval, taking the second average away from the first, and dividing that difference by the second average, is 0.02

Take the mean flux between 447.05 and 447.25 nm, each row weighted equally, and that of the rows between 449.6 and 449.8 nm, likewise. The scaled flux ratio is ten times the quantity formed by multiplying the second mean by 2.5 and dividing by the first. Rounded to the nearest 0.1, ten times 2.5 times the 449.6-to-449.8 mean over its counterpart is 24.1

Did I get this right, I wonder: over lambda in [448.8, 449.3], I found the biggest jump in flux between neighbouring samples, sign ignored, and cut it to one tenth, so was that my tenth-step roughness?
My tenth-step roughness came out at 0.18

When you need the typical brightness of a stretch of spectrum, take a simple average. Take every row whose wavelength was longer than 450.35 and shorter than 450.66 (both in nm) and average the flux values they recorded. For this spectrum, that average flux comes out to 21.3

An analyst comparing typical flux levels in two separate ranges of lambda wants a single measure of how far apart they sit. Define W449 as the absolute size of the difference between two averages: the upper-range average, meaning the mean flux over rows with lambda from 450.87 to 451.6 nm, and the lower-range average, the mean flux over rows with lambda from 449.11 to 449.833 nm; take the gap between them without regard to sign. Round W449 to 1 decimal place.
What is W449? 1.6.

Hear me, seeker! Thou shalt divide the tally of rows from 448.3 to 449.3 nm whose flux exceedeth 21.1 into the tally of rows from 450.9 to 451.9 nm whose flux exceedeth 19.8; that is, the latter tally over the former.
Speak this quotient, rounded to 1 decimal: 2.7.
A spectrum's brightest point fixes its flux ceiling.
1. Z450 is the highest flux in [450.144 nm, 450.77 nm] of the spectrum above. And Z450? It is 22.99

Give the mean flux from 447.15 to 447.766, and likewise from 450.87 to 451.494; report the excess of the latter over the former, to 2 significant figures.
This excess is 1.7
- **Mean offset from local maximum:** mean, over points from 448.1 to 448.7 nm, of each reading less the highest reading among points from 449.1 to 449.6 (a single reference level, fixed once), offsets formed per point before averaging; -0.97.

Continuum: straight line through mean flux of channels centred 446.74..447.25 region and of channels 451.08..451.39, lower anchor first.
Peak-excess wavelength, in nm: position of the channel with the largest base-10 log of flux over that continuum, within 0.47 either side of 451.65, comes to 451.754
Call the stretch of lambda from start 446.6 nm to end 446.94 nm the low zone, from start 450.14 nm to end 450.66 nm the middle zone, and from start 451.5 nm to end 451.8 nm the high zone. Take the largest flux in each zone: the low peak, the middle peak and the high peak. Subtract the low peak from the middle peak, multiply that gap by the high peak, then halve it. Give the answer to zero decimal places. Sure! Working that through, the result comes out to 17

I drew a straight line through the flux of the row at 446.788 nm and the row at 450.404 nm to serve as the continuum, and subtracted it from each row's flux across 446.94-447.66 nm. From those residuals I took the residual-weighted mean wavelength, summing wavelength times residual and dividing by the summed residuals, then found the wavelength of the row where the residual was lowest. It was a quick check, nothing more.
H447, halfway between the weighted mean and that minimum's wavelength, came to 447.19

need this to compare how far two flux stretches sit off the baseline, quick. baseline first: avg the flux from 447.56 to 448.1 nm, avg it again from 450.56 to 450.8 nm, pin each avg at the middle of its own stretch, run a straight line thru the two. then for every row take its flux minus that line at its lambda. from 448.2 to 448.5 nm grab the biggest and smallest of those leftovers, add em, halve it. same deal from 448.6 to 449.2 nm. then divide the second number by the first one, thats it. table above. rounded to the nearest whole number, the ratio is -1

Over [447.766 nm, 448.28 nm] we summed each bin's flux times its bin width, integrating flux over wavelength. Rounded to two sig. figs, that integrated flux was 10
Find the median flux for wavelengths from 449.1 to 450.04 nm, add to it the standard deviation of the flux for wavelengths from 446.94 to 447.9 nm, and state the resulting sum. 20.3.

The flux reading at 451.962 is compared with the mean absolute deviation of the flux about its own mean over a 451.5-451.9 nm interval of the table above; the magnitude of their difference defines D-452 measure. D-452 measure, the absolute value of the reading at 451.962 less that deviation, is 20.2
